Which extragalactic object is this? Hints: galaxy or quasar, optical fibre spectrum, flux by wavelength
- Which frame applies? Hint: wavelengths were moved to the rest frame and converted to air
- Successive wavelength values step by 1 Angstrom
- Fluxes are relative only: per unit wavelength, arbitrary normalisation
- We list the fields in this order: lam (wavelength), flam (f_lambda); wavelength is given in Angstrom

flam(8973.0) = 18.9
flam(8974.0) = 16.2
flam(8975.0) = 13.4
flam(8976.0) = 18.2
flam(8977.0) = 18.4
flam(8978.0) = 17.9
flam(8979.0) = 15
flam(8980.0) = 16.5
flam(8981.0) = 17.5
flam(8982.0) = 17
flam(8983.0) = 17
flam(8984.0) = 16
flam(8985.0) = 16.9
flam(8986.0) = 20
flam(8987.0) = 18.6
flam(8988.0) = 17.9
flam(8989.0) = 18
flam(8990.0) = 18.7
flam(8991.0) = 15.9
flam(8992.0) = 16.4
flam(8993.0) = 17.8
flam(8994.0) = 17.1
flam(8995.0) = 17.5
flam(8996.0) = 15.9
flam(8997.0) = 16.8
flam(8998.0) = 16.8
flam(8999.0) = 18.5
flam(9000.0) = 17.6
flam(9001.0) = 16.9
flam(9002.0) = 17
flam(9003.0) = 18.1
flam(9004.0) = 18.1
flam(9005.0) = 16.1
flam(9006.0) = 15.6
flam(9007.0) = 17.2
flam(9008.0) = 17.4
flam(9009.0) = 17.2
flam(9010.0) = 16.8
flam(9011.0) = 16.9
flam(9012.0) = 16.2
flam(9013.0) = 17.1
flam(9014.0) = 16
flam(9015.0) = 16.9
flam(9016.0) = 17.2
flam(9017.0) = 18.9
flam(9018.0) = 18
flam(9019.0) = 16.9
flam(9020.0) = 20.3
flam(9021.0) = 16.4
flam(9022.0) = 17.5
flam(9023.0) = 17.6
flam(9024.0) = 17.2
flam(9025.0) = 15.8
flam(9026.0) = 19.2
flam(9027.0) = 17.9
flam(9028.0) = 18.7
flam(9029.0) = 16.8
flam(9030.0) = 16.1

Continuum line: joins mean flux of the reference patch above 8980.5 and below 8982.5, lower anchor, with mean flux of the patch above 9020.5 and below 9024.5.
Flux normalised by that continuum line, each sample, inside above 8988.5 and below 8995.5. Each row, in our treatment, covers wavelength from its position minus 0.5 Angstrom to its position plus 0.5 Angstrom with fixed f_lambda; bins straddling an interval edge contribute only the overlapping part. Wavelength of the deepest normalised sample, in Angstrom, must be 8991.0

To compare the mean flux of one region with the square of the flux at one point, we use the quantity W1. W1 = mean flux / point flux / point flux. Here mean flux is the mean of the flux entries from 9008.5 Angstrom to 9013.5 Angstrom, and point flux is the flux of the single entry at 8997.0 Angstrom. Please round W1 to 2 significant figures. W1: 0.060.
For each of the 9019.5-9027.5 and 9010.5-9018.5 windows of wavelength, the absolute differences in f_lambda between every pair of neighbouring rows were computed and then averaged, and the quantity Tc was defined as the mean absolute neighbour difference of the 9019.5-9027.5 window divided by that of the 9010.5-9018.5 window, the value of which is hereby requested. 1.8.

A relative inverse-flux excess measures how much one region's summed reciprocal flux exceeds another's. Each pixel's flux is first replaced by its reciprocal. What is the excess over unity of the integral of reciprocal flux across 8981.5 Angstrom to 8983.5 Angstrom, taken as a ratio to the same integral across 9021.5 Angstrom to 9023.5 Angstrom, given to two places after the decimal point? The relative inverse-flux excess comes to 0.03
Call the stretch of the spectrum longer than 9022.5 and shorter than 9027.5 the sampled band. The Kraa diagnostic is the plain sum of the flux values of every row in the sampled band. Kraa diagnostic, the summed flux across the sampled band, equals 87.7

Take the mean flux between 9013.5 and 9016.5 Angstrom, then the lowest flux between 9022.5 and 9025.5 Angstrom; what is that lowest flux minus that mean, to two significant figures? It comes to -0.90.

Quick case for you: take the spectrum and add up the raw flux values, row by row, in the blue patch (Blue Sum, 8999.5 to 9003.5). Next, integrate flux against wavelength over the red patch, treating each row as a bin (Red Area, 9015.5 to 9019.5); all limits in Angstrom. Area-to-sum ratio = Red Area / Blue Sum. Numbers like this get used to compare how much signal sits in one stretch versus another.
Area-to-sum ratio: 1.02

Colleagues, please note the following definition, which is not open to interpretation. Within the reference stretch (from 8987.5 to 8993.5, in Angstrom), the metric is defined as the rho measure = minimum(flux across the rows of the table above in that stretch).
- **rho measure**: 15.9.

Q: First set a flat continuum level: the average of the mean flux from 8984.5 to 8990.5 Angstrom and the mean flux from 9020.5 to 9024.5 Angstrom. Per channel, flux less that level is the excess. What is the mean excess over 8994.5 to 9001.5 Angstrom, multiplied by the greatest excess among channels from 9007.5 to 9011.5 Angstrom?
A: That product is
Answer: 0.22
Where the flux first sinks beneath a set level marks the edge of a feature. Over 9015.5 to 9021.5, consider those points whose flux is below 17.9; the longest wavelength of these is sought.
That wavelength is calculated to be 9021.0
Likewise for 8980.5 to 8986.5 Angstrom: 8985.0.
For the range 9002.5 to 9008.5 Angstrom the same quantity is 9008.0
